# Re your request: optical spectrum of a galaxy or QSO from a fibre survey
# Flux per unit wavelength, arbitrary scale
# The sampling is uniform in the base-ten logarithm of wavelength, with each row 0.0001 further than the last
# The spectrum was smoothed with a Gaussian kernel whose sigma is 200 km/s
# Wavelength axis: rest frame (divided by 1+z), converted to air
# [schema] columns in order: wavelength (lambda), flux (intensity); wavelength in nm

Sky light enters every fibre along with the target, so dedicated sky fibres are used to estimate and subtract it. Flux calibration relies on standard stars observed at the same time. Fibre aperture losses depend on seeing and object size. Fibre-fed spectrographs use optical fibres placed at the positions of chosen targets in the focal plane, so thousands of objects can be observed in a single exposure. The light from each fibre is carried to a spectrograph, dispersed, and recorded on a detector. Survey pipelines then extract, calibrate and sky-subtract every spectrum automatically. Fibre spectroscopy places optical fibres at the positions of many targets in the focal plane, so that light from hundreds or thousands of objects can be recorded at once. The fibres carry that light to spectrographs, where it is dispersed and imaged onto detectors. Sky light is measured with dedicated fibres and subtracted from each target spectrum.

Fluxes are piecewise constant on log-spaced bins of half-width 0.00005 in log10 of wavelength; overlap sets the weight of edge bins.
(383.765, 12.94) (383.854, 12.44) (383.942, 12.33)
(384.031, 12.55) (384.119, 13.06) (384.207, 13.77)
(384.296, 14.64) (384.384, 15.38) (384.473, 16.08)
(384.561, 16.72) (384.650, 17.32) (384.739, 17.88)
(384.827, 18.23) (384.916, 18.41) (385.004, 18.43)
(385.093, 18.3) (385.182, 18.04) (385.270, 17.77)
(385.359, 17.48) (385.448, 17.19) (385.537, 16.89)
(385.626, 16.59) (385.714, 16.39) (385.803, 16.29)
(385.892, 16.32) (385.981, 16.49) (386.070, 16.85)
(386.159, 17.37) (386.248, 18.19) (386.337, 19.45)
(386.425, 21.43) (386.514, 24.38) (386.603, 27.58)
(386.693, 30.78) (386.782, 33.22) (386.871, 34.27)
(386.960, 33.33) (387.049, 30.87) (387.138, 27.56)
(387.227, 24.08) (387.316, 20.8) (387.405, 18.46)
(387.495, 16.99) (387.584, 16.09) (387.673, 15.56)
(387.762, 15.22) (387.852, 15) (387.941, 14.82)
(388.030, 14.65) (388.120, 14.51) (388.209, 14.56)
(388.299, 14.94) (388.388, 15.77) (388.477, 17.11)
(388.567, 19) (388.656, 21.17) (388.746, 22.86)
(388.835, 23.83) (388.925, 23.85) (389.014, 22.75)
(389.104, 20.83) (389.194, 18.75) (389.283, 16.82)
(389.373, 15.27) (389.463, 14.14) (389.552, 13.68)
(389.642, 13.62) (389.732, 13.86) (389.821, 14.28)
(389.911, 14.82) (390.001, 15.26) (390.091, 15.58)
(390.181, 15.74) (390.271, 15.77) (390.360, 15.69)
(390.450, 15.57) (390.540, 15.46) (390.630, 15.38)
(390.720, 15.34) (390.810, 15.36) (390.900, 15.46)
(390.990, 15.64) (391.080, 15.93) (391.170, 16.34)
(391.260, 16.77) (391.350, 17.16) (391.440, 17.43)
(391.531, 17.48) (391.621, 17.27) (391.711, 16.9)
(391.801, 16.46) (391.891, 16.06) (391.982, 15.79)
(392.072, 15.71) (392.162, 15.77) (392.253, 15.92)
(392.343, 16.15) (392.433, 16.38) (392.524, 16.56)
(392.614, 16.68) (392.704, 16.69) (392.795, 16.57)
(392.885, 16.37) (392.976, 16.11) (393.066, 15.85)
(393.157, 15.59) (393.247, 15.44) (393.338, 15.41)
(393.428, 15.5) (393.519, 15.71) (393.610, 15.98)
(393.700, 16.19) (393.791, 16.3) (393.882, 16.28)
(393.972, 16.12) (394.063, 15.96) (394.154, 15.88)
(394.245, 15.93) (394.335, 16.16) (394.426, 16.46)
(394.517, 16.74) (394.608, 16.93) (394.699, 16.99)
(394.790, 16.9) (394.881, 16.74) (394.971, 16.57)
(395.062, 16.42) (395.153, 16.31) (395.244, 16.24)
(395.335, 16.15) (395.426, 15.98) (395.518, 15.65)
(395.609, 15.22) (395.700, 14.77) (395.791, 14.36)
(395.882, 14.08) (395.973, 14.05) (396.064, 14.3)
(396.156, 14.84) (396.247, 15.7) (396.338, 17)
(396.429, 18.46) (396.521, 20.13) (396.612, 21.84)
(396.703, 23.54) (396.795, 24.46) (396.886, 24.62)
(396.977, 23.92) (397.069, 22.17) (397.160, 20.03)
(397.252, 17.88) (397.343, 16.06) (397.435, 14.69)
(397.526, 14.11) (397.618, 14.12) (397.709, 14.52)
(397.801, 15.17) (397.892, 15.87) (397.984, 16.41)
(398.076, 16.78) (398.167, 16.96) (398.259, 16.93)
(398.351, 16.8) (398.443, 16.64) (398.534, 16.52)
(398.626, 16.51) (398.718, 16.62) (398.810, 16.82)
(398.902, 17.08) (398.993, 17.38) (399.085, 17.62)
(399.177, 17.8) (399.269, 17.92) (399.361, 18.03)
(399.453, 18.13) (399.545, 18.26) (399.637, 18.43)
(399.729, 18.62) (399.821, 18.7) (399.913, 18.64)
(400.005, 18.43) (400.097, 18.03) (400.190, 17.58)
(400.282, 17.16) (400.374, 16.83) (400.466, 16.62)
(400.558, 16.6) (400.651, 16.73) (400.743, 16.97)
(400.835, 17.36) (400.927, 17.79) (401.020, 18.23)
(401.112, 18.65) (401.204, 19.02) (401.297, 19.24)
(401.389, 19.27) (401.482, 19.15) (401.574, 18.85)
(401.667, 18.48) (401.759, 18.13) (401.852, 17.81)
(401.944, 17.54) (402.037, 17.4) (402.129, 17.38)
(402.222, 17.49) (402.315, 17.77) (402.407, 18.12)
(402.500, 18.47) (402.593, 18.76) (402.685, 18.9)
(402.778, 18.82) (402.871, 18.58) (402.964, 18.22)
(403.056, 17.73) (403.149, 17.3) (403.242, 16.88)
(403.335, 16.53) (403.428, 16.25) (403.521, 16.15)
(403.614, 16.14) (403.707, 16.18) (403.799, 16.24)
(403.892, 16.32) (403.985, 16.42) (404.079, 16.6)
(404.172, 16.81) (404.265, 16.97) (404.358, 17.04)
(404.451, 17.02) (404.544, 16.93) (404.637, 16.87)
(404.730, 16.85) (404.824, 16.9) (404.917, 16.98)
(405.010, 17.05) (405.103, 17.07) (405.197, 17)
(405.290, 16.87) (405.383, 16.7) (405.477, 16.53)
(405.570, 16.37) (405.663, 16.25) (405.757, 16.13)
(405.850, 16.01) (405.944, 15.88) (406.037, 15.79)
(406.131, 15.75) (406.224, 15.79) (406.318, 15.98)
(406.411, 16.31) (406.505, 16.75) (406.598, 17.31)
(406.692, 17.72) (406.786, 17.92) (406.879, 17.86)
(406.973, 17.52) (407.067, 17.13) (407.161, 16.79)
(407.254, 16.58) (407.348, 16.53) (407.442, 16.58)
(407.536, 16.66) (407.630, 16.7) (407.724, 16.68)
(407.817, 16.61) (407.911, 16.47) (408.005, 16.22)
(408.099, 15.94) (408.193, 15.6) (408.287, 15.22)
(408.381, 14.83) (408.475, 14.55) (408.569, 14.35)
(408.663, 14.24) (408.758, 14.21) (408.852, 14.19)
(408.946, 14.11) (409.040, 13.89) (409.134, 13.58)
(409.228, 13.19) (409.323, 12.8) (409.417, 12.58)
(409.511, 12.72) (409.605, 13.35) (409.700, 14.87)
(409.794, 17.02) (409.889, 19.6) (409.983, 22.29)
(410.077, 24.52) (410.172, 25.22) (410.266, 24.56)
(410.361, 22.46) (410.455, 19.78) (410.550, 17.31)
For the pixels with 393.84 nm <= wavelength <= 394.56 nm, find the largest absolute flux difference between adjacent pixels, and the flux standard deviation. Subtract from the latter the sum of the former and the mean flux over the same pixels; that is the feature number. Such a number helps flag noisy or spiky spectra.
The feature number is -16.2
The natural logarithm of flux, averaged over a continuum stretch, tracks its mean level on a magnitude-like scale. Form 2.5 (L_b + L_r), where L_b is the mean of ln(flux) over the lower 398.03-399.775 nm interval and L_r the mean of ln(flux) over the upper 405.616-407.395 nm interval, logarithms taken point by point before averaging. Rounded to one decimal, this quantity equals 14.2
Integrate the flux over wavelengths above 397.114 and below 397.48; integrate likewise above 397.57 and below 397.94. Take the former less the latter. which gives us 0.8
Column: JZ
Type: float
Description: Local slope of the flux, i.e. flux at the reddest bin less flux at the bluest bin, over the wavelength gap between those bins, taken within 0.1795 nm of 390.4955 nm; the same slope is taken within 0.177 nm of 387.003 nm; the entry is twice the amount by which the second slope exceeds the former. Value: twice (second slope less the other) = -48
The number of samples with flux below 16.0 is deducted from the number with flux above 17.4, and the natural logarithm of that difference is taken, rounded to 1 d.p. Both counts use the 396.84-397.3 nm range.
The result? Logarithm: 1.6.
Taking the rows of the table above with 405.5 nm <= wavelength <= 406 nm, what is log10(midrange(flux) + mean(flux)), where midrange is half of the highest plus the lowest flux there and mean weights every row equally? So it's 1.509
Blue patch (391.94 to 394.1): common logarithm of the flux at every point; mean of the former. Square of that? 1.45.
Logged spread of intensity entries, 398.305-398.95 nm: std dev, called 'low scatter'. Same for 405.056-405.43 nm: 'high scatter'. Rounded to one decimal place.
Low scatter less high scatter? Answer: 0.0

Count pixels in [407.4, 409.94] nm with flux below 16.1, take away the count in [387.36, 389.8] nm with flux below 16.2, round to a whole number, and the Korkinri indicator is 3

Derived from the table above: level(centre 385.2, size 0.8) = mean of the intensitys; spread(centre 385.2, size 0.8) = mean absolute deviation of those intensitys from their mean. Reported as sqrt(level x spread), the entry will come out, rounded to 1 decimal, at 2.9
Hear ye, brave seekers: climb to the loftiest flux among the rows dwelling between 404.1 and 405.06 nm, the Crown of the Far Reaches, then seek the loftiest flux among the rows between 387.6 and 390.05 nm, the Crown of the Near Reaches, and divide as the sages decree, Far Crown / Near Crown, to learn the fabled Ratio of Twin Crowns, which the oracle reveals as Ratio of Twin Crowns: 0.71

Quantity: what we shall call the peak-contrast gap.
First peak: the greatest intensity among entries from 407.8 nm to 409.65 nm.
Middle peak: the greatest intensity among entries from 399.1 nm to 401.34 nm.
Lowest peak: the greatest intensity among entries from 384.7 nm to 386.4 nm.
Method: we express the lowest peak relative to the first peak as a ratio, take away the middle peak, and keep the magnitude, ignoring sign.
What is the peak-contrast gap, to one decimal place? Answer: 18.1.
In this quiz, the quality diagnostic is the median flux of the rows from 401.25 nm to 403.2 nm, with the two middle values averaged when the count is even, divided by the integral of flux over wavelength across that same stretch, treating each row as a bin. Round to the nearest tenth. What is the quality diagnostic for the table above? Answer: 0.5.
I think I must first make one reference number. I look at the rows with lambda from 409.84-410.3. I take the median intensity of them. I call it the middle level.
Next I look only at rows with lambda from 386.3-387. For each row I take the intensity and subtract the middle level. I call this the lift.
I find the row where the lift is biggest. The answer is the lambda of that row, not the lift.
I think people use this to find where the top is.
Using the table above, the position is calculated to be 386.871 nm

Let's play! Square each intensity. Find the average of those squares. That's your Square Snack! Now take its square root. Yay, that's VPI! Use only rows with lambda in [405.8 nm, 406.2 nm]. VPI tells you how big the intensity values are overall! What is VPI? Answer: 15.9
